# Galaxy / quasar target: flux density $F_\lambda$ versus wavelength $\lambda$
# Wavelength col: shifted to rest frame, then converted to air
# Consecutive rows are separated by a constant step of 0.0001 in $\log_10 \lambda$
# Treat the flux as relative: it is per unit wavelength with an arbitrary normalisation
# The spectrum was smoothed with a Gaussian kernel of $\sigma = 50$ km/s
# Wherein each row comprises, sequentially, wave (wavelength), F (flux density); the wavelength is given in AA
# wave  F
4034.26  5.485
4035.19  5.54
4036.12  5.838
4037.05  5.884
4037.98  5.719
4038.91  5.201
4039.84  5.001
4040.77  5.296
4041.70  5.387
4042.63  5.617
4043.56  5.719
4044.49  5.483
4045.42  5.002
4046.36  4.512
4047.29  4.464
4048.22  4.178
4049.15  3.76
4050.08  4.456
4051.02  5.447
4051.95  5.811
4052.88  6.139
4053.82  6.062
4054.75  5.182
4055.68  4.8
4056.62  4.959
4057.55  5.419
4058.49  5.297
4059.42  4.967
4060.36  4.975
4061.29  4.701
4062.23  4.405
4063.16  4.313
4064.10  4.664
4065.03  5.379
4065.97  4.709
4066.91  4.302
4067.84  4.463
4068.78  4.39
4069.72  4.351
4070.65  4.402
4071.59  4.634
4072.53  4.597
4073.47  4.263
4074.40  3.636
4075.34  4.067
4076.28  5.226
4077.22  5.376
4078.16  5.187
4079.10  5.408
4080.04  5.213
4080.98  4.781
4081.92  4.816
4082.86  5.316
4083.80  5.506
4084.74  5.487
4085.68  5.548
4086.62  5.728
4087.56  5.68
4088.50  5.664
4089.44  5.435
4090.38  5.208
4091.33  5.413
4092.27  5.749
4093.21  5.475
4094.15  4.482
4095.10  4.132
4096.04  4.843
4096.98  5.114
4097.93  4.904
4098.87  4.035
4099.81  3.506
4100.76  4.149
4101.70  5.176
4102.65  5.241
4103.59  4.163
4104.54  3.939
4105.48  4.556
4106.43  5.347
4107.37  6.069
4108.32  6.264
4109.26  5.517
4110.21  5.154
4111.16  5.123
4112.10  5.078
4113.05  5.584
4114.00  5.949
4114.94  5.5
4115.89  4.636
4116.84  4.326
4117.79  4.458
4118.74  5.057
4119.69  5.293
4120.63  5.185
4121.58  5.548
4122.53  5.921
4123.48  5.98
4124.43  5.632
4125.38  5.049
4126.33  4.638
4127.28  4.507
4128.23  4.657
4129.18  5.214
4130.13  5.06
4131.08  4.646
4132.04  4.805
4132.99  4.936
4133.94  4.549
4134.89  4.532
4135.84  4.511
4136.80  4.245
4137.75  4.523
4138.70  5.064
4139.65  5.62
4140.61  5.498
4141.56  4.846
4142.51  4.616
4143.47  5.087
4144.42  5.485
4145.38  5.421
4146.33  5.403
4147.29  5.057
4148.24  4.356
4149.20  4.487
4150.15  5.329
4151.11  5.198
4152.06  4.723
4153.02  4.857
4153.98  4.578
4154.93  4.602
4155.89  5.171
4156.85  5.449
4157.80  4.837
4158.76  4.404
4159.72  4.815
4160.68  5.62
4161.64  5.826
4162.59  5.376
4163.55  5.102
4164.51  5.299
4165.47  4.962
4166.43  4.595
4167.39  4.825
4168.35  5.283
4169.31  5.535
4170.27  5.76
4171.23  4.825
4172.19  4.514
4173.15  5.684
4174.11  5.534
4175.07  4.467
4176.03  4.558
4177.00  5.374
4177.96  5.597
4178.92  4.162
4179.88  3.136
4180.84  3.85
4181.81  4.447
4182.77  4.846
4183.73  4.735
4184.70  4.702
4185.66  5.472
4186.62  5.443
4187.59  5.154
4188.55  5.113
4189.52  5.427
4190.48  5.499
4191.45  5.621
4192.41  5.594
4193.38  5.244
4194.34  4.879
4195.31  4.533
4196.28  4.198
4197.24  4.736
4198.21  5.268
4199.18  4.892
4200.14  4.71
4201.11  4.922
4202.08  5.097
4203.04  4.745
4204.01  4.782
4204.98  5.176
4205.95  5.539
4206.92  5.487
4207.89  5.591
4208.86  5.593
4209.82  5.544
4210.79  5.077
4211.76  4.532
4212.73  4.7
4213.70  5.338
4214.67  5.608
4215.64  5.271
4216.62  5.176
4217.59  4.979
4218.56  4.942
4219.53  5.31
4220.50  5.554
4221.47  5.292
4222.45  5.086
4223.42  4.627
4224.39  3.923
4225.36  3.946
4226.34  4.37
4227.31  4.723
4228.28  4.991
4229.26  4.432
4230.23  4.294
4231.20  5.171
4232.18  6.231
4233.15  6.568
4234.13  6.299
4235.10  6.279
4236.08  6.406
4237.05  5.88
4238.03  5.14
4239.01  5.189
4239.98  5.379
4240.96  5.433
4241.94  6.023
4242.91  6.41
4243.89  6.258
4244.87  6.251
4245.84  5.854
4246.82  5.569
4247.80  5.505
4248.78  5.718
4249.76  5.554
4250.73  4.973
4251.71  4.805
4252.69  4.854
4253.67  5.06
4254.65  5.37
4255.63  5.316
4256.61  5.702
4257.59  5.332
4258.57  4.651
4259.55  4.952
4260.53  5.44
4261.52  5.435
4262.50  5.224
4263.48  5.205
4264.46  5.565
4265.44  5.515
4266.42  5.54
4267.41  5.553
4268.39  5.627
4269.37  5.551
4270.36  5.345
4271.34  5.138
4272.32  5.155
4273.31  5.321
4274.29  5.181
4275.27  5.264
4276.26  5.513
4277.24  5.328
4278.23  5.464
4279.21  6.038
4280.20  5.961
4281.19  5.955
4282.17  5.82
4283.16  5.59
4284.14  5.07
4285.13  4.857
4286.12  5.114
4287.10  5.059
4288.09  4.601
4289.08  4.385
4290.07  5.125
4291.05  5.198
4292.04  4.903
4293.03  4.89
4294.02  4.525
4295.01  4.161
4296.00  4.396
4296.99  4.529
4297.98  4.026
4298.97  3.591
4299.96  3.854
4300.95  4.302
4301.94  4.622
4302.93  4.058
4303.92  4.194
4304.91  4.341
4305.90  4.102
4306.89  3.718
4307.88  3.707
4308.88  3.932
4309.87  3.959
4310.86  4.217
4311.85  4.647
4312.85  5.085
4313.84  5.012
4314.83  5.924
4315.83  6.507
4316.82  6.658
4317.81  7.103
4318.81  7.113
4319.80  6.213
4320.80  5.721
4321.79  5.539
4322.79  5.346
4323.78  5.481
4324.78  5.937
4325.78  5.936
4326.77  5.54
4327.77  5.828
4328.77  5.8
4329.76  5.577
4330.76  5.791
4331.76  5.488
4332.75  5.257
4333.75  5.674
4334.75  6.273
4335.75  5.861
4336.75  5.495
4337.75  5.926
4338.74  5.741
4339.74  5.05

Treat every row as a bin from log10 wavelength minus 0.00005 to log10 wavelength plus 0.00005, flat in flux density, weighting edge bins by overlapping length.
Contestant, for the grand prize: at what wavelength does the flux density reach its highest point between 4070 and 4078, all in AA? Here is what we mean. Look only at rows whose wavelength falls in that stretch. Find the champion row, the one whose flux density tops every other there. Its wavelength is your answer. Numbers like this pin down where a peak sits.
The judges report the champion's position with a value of 4077.22 AA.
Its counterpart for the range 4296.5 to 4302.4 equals 4301.94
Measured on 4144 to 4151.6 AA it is 4144.42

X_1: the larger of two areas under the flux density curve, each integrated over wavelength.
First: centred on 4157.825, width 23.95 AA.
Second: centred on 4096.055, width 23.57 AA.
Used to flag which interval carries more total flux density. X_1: 120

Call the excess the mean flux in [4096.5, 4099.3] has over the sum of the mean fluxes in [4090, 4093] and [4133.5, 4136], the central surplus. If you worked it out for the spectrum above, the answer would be -5.3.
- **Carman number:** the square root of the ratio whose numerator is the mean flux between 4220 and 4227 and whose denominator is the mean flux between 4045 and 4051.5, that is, 1.02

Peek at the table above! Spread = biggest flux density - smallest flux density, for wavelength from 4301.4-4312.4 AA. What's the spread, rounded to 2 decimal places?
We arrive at 0.94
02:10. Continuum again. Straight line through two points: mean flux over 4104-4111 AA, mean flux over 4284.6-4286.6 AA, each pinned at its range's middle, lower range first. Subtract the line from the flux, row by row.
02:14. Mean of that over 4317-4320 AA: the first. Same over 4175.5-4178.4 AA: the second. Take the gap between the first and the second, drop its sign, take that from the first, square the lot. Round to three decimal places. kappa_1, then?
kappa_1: 0.000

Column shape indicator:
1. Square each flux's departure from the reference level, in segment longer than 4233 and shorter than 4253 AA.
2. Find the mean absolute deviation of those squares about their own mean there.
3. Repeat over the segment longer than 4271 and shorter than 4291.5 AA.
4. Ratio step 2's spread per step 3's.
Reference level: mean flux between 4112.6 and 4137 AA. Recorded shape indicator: 2.7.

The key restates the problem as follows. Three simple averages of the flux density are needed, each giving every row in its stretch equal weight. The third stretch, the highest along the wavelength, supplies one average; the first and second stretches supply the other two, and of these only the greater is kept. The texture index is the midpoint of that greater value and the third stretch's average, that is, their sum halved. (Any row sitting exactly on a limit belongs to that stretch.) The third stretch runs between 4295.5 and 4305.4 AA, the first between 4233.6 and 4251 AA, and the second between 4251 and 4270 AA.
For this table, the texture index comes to 4.99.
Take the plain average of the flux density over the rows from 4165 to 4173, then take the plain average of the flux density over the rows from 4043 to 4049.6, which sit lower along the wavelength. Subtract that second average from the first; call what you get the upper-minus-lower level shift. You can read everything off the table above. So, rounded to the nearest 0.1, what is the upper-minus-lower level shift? 0.3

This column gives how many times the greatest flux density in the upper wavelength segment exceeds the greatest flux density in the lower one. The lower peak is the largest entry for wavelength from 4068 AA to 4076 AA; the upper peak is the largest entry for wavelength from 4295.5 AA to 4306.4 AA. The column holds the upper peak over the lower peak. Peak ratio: 1.00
